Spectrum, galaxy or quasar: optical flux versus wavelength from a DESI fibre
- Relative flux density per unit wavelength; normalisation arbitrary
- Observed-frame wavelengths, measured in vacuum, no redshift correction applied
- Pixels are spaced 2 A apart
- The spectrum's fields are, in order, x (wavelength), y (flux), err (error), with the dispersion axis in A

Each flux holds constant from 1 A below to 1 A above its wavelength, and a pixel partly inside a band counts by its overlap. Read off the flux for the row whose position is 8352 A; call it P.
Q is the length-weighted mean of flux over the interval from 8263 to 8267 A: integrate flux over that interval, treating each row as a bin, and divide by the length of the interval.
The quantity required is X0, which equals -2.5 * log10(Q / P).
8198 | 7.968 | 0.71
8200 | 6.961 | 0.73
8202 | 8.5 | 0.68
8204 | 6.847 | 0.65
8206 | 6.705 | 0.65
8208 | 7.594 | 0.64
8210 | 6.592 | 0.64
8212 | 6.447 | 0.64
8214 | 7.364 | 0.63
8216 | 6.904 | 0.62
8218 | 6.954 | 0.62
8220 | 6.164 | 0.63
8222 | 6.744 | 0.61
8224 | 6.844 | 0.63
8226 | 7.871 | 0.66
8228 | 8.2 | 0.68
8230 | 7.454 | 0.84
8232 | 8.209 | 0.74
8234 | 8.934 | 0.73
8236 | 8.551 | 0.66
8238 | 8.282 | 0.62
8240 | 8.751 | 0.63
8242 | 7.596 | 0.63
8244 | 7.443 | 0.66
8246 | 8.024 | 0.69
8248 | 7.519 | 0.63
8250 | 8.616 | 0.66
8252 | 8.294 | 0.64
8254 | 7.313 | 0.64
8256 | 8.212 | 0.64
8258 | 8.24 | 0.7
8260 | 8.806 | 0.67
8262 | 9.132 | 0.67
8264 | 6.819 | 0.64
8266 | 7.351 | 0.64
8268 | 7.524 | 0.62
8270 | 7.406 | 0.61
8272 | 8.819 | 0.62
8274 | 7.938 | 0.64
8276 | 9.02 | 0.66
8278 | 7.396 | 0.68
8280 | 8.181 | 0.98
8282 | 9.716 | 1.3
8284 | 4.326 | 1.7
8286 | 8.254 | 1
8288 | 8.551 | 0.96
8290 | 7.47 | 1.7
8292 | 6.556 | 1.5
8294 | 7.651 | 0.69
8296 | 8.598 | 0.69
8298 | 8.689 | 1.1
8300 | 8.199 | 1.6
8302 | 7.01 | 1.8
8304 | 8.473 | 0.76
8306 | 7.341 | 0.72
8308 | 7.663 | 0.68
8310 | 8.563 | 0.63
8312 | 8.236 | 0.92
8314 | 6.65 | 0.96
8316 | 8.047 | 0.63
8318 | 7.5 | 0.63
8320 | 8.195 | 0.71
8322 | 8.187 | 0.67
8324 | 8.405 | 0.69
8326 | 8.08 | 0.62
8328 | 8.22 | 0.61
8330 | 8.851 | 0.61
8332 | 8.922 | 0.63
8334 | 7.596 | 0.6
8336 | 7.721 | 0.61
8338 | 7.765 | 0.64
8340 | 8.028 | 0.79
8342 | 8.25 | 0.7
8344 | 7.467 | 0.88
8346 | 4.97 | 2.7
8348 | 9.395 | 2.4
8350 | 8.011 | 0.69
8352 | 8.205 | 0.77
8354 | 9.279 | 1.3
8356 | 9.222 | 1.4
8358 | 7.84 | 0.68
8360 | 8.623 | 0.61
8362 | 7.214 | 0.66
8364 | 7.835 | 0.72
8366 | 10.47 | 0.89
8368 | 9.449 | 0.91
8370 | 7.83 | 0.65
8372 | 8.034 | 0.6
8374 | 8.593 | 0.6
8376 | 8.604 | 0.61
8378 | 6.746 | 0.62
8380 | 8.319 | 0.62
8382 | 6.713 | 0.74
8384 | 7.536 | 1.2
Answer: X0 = 0.16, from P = 8.205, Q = 7.1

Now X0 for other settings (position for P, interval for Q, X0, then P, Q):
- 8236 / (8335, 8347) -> 0.16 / 8.551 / 7.4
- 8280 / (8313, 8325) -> 0.05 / 8.181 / 7.8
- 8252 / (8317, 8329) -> 0.03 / 8.294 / 8.1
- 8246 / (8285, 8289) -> -0.05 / 8.024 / 8.4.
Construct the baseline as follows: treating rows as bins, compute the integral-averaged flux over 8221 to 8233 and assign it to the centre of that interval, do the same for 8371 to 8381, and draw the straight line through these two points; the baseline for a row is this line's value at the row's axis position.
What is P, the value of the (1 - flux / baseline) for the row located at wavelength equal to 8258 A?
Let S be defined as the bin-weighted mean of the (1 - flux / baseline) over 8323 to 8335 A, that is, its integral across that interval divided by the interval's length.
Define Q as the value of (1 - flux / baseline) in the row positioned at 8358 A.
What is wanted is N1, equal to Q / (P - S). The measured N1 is -1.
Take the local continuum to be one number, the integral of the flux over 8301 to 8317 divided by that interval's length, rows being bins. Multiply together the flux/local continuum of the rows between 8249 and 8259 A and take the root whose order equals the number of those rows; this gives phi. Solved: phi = 1.05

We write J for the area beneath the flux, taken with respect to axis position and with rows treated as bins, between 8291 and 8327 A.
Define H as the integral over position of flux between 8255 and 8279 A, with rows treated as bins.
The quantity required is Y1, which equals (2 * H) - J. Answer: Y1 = 103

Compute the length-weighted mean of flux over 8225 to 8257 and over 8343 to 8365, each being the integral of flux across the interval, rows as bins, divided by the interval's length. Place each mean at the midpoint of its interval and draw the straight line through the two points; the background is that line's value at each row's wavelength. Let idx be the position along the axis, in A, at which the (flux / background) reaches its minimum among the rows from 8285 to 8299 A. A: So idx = 8292 A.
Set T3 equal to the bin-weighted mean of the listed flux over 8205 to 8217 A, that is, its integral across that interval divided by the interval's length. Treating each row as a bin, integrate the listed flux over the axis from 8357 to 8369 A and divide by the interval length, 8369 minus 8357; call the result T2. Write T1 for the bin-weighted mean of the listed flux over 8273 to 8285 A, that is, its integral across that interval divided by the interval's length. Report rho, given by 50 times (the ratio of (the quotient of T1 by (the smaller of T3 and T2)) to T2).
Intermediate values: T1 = 7.76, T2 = 8.57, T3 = 6.93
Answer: 6.5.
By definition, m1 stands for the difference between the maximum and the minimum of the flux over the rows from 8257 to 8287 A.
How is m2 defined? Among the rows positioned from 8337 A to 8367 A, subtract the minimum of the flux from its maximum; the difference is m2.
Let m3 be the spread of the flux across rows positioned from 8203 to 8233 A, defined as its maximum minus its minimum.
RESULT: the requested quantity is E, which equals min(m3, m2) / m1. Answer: 0.38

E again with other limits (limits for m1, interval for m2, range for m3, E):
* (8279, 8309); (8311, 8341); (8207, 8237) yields 0.42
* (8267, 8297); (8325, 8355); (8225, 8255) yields 0.30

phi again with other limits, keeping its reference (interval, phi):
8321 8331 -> 1.08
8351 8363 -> 1.08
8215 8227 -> 0.89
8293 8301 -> 1.07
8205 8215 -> 0.89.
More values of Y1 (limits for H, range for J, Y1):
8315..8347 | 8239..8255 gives 378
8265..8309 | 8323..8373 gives 277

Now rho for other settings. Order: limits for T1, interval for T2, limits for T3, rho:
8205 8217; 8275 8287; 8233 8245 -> 5.7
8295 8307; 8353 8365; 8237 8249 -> 6.1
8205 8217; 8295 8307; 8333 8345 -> 5.5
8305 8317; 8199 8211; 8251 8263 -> 7.5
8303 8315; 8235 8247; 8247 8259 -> 6.0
